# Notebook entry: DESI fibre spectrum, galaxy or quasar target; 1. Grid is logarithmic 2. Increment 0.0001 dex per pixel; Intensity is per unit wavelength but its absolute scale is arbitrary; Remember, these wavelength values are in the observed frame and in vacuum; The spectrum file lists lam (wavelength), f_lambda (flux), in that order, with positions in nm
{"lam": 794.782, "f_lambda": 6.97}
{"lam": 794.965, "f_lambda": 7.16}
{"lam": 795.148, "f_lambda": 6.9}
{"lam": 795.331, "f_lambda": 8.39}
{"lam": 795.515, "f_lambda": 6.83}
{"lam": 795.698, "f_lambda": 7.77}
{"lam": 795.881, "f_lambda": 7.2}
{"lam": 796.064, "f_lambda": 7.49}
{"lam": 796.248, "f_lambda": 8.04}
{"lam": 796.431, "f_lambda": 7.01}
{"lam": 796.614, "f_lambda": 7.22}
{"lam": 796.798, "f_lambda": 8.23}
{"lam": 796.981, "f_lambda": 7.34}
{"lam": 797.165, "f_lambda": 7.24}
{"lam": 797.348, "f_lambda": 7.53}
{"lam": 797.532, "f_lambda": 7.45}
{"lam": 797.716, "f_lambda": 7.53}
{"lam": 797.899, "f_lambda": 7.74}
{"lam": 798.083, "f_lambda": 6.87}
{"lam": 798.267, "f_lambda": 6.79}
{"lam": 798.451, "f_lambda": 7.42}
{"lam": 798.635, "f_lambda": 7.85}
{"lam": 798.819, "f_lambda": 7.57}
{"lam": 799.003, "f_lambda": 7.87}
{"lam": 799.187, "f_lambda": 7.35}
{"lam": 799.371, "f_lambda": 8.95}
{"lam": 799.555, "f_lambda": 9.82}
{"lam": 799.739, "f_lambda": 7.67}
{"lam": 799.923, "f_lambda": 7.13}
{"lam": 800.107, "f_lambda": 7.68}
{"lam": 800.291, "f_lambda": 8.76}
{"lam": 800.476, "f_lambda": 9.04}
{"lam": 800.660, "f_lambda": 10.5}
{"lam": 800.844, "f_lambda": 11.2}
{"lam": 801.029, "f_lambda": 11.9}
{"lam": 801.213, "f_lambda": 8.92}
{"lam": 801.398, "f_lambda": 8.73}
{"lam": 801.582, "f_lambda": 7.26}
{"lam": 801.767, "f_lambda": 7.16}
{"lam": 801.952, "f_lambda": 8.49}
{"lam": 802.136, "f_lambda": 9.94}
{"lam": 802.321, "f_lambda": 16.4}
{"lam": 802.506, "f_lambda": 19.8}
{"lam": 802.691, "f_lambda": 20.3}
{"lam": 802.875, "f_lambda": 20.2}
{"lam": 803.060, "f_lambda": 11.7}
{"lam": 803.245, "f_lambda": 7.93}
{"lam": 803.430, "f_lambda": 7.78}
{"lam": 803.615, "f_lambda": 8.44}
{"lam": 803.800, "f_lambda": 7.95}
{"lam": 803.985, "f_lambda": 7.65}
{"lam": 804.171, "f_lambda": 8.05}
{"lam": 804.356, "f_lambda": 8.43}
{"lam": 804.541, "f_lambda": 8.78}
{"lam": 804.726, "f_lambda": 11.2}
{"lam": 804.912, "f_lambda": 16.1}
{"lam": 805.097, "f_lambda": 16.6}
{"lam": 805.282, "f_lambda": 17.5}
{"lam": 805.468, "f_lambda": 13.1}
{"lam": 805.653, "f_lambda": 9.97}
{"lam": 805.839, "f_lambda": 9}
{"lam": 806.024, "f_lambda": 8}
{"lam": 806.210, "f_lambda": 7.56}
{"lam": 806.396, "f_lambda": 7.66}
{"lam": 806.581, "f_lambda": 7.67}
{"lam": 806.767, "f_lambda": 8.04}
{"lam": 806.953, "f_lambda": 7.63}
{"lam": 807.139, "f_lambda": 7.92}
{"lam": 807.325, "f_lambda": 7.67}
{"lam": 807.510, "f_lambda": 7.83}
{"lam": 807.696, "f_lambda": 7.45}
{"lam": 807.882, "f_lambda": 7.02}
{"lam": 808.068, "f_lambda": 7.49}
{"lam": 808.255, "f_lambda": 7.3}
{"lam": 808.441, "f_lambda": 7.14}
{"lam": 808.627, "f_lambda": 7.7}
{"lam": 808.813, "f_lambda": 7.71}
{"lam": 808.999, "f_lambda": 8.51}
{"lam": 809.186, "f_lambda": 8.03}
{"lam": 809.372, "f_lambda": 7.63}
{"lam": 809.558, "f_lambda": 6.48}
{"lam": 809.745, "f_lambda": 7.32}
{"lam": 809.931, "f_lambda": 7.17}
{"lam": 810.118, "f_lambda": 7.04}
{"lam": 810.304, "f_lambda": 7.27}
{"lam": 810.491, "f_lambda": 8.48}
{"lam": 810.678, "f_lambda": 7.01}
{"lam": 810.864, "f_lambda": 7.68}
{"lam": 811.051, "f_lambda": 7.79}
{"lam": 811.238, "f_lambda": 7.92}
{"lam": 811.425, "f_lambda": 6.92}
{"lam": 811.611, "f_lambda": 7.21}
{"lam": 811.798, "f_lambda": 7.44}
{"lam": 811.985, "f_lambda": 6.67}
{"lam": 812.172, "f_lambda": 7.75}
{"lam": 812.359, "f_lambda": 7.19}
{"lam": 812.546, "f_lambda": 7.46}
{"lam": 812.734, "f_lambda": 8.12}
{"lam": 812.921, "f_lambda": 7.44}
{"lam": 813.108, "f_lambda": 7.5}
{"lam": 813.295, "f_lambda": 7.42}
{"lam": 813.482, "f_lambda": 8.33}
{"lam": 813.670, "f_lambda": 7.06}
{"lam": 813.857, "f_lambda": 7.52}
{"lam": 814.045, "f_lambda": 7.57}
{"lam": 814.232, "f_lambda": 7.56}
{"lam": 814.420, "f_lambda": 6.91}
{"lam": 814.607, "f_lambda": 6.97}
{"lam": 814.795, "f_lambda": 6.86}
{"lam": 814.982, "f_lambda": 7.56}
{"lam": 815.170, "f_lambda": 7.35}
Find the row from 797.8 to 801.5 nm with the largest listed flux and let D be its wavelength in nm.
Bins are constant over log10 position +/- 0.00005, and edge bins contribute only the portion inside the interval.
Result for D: 801.029 nm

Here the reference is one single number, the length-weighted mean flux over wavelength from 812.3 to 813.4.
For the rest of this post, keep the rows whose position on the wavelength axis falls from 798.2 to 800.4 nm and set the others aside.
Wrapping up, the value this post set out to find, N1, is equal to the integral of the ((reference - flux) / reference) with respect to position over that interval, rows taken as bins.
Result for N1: -0.11 nm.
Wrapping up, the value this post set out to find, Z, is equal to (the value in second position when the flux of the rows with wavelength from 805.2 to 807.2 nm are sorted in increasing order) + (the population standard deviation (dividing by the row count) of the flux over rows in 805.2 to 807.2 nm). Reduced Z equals 10.6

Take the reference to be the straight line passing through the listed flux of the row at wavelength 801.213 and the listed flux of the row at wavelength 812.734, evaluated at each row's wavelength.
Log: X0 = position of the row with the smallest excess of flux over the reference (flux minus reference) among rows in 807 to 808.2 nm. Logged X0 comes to 807.882 nm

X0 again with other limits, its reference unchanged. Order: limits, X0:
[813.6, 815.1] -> 814.795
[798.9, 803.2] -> 799.923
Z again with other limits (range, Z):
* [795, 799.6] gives 7.5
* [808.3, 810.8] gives 7.6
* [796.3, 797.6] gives 7.6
